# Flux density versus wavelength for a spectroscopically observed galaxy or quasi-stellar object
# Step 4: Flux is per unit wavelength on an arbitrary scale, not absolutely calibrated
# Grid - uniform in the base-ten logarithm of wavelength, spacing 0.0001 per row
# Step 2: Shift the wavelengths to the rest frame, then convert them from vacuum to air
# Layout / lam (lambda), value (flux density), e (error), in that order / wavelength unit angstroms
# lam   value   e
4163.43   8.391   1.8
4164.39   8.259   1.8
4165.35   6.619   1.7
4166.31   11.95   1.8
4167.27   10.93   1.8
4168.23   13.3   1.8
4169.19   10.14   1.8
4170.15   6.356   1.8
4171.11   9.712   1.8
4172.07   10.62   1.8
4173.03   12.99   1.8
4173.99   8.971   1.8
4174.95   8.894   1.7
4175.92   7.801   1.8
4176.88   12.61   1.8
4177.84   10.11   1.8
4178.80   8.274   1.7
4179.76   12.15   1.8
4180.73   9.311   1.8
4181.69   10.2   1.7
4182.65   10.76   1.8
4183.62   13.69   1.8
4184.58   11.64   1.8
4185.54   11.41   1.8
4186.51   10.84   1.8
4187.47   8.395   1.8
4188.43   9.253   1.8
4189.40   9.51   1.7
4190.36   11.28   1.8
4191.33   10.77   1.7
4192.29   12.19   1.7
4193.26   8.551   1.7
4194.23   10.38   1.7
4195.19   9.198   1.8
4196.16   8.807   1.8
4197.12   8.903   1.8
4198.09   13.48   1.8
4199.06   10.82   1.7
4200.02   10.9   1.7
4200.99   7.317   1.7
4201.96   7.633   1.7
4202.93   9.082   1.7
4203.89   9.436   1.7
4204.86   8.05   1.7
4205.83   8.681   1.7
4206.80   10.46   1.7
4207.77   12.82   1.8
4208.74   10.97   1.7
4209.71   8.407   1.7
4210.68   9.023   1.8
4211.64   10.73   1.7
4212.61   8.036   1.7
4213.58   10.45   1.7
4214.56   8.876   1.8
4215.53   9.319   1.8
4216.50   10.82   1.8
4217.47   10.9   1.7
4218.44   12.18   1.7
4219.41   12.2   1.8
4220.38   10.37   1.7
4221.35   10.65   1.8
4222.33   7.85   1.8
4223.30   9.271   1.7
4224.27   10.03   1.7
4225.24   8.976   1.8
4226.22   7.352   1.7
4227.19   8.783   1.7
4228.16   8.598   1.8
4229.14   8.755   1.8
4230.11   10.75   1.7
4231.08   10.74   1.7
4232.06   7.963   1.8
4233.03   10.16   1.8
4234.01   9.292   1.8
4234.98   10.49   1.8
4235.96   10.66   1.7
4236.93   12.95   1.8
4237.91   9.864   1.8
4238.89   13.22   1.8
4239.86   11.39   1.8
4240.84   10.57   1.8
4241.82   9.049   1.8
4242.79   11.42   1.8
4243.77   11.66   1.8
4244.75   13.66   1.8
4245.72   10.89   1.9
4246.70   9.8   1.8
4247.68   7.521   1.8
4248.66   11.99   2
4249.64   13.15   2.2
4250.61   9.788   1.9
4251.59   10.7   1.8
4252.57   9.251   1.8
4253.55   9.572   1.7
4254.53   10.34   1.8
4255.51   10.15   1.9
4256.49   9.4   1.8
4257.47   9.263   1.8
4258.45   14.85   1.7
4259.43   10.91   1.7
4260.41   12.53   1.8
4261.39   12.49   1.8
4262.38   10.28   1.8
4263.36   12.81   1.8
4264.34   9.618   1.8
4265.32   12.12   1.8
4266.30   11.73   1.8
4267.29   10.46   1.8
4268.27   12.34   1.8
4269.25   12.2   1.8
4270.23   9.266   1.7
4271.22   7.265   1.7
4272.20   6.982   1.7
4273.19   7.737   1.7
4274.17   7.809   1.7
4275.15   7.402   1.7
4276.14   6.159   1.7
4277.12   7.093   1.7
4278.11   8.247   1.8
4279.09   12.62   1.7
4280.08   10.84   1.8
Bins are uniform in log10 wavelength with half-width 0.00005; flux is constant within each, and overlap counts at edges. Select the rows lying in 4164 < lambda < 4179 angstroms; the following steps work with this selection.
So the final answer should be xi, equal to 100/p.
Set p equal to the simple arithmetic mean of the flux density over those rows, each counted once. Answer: 10.2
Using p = 9.85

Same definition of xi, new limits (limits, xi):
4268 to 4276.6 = 11.7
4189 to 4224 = 10.0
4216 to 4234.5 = 10.2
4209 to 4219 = 10.1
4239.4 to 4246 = 8.9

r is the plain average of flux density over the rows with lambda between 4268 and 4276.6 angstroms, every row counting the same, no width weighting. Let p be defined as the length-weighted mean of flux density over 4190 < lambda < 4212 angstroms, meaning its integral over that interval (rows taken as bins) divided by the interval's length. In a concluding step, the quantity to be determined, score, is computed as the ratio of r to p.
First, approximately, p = 9.9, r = 8.6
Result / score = 0.87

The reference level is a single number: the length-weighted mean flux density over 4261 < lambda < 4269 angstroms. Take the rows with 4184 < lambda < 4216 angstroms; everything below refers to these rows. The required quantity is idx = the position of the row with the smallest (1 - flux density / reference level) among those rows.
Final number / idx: 4198.09 angstroms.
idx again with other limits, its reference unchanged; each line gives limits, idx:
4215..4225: 4219.41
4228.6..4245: 4244.75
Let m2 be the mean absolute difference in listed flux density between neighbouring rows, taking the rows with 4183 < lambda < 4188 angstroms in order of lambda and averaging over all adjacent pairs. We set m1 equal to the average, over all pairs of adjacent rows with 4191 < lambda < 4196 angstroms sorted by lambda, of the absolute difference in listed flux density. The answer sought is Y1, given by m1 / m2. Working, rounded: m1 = 2.0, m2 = 1.3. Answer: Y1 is 1.5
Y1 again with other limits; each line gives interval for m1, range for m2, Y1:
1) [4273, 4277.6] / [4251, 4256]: 1.0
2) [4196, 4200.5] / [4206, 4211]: 1.0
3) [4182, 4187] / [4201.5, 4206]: 1.5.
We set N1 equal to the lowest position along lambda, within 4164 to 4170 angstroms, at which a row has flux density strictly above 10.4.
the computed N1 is 4166.31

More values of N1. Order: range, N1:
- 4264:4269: 4265.32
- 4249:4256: 4249.64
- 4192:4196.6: 4192.29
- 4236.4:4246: 4236.93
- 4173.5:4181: 4176.88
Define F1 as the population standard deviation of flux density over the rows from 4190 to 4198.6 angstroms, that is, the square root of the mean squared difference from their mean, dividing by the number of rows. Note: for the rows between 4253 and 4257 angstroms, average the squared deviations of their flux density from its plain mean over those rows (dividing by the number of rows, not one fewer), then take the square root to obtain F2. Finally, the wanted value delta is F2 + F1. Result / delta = 2.0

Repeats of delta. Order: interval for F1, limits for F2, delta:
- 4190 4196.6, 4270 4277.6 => 2.1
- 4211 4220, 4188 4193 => 2.4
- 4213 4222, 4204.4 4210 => 2.7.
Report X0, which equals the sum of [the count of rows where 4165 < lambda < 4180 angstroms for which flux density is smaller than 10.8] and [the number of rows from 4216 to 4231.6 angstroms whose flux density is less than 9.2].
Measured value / 16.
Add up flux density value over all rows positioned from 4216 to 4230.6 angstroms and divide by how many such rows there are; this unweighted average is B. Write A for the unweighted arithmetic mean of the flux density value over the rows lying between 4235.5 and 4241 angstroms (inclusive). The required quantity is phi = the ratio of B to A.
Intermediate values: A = 11.4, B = 9.8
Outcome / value 0.86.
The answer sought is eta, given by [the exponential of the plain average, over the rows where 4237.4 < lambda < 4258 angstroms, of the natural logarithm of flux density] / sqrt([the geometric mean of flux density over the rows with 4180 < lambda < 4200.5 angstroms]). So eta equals 3.26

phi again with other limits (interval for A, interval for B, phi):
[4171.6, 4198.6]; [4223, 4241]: 0.96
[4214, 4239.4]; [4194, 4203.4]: 0.96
